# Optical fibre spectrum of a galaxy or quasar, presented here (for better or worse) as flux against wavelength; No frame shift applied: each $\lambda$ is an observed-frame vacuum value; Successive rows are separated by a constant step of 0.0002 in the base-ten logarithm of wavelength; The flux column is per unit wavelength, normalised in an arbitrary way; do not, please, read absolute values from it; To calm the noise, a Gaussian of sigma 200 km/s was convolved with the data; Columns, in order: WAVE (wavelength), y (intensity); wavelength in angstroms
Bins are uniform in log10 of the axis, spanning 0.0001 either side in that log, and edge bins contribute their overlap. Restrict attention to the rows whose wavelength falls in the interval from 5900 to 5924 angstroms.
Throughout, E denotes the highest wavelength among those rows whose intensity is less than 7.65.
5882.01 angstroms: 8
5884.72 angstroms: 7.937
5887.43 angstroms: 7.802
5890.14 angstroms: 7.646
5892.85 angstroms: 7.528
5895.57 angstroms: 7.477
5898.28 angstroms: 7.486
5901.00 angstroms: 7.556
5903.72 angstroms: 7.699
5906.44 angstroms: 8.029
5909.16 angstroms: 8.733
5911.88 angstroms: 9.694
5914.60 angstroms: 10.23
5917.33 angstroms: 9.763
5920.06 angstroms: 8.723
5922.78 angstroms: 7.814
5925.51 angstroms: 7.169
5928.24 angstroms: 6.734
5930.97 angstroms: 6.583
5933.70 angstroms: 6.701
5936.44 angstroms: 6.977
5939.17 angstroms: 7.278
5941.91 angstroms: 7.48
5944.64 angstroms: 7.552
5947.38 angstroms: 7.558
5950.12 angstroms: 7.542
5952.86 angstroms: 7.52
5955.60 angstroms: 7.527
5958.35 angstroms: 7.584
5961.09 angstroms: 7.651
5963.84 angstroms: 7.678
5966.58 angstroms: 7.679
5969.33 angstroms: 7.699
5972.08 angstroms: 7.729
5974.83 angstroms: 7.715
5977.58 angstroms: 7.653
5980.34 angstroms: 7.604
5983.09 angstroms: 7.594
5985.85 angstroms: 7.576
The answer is 5901.00 angstroms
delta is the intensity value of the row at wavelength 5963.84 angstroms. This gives 7.678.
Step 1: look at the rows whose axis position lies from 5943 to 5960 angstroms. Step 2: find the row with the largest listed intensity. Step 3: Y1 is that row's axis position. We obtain 5958.35 angstroms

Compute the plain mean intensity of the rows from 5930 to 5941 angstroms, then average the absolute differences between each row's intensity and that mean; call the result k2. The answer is 0.2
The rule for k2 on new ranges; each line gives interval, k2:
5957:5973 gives 0.0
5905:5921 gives 0.7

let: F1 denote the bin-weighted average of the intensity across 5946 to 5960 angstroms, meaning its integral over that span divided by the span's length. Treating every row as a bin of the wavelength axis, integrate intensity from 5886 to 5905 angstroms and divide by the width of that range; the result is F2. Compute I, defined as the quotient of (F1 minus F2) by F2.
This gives -0.01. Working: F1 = 7.5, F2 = 7.60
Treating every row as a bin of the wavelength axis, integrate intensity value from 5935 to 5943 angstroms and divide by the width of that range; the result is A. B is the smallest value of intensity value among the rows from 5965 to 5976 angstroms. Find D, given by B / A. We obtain 1.06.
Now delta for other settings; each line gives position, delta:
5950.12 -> 7.542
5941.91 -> 7.48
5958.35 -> 7.584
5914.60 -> 10.23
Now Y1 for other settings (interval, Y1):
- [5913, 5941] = 5914.60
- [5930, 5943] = 5941.91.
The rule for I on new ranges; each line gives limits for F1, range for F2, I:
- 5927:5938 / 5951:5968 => -0.11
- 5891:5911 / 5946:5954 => 0.04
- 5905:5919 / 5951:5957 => 0.23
